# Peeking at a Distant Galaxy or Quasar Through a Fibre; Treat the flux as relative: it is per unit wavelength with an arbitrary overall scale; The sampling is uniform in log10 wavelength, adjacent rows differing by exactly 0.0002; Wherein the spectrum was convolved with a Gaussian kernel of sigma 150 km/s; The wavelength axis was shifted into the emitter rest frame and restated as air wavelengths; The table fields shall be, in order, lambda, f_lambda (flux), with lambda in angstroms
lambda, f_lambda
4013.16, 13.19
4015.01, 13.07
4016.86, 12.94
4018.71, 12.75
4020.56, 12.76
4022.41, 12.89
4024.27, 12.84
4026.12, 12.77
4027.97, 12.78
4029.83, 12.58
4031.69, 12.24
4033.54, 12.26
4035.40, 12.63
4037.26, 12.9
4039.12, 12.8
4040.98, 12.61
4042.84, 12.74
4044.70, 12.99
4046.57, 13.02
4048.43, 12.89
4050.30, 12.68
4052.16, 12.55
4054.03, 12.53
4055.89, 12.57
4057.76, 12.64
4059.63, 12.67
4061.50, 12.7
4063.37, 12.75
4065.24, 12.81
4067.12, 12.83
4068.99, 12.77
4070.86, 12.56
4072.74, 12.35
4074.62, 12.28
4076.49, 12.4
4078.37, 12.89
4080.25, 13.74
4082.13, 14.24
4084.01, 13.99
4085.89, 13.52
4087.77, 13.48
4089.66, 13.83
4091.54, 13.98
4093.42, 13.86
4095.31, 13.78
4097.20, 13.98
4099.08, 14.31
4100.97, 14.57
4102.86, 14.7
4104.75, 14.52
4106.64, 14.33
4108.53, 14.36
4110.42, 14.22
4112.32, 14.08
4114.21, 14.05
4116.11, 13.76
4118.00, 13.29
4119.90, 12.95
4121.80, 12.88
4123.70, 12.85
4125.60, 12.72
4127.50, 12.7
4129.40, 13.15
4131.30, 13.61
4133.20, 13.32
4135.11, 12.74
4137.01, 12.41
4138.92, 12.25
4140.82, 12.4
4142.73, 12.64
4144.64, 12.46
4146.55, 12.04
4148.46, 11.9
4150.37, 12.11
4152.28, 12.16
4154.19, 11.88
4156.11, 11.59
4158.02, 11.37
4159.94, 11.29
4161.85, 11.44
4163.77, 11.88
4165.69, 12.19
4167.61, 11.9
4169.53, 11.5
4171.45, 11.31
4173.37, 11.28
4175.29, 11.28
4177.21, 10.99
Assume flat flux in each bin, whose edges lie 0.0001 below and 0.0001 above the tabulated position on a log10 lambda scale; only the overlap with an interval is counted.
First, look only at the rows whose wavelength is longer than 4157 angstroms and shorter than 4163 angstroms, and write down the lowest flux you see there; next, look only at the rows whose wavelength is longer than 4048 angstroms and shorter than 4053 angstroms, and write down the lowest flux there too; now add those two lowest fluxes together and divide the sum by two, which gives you 11.9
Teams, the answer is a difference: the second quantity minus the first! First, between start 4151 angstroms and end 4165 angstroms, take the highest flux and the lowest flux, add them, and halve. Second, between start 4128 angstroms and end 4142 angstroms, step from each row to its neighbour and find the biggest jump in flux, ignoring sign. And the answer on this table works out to -11.1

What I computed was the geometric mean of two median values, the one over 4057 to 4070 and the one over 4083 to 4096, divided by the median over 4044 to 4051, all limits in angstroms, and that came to 1.03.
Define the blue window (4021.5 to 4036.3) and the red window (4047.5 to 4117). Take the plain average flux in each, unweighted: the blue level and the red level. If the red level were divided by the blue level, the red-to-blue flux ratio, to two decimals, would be 1.06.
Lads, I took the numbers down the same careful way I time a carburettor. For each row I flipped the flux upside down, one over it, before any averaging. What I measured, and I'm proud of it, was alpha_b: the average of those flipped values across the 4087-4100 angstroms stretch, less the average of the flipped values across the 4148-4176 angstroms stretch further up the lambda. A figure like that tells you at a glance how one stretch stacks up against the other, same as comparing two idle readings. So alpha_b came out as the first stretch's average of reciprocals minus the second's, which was -0.014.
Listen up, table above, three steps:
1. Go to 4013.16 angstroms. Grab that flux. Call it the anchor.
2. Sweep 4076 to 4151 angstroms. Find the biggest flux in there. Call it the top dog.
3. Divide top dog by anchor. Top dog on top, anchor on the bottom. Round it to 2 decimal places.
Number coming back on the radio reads 1.11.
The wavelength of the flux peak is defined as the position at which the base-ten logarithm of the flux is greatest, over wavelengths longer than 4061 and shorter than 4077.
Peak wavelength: 4067.12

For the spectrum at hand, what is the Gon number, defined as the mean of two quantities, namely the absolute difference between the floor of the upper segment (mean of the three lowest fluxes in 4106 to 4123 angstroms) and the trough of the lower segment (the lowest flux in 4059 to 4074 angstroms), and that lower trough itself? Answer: 6.52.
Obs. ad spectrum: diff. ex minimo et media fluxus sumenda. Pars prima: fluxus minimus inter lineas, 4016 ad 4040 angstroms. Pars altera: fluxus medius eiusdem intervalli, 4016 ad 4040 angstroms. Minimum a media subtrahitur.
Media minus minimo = 0.46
